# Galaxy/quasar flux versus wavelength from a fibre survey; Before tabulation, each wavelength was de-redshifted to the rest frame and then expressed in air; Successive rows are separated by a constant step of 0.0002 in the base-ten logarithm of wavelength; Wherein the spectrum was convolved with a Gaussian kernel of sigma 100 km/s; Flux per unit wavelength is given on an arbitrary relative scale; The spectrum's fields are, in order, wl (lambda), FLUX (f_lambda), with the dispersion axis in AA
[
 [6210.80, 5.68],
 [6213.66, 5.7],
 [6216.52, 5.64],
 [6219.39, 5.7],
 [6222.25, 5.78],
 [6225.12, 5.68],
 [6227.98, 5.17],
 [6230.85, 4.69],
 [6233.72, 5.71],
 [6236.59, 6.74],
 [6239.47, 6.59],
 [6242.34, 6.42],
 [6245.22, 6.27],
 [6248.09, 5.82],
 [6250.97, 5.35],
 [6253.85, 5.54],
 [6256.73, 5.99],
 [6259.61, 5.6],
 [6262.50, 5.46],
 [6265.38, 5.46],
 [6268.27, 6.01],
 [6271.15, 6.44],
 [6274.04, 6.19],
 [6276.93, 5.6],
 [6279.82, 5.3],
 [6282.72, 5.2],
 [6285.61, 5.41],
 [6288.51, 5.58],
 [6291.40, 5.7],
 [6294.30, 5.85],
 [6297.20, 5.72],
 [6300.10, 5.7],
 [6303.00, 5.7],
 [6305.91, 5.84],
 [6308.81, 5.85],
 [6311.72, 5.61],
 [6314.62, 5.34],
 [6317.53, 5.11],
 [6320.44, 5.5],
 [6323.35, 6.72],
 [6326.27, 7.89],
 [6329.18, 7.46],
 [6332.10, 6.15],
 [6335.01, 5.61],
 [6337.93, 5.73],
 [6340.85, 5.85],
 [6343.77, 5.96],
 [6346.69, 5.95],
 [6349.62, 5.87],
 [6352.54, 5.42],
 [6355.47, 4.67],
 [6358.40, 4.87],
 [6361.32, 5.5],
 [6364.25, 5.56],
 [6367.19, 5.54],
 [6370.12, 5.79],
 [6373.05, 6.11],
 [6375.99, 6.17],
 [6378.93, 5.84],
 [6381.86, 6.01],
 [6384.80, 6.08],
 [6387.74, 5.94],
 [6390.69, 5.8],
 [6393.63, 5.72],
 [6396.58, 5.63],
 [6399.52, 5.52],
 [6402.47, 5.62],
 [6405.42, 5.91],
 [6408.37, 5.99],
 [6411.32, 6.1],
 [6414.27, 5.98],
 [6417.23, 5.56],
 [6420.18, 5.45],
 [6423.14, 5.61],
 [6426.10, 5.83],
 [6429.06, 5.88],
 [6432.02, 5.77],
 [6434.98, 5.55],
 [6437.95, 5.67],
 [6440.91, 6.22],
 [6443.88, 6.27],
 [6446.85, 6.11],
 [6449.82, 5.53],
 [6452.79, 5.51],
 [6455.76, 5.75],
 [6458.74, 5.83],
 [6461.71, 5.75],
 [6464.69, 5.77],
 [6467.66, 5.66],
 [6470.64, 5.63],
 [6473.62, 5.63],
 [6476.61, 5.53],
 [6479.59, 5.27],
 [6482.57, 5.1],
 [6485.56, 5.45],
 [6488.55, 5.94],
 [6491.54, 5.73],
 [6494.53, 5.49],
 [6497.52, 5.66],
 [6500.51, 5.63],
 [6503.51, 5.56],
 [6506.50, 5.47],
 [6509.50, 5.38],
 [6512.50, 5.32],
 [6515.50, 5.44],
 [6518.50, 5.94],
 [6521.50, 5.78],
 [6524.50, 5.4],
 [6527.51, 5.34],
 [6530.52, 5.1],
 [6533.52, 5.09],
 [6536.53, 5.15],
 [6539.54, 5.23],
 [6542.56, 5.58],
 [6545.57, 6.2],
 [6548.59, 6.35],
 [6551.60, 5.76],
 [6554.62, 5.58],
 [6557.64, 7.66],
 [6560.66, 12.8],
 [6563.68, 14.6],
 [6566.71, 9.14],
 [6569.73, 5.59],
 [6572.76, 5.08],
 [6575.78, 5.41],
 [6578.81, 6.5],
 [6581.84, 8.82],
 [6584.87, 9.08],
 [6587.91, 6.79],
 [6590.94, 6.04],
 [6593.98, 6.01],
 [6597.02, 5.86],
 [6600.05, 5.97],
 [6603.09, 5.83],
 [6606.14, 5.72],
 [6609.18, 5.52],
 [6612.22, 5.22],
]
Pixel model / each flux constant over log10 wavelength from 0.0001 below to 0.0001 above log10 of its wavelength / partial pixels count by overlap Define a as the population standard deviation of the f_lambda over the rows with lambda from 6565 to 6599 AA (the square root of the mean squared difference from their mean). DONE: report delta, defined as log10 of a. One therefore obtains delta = 0.16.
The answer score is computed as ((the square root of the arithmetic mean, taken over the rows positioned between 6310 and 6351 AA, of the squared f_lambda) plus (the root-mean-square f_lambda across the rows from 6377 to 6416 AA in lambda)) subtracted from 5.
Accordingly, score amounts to -7.0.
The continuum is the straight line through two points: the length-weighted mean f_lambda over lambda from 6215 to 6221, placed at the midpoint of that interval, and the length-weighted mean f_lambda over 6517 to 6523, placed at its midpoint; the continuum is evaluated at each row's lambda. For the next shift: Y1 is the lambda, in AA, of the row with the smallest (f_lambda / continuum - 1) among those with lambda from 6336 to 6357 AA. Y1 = 6355.47 AA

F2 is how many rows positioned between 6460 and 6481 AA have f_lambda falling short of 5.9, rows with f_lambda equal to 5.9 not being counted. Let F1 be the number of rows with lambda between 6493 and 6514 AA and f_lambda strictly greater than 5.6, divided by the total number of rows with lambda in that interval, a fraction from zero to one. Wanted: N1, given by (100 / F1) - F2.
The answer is 343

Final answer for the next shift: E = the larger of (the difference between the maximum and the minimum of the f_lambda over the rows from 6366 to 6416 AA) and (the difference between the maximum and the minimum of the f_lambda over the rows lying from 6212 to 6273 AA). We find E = 2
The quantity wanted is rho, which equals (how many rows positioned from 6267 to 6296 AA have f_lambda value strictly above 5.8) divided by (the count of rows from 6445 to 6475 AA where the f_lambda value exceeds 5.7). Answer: 0.8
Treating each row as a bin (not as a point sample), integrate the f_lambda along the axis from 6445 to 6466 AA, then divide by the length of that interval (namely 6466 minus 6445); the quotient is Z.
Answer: 5.76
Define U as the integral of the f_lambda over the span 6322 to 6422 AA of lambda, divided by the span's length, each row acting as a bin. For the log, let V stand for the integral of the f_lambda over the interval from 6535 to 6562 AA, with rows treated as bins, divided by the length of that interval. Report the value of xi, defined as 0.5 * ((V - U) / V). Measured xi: 0.06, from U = 5.88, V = 6.66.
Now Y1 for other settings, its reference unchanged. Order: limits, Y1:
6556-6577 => 6572.76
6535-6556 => 6536.53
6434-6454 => 6452.79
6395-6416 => 6399.52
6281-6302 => 6282.72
